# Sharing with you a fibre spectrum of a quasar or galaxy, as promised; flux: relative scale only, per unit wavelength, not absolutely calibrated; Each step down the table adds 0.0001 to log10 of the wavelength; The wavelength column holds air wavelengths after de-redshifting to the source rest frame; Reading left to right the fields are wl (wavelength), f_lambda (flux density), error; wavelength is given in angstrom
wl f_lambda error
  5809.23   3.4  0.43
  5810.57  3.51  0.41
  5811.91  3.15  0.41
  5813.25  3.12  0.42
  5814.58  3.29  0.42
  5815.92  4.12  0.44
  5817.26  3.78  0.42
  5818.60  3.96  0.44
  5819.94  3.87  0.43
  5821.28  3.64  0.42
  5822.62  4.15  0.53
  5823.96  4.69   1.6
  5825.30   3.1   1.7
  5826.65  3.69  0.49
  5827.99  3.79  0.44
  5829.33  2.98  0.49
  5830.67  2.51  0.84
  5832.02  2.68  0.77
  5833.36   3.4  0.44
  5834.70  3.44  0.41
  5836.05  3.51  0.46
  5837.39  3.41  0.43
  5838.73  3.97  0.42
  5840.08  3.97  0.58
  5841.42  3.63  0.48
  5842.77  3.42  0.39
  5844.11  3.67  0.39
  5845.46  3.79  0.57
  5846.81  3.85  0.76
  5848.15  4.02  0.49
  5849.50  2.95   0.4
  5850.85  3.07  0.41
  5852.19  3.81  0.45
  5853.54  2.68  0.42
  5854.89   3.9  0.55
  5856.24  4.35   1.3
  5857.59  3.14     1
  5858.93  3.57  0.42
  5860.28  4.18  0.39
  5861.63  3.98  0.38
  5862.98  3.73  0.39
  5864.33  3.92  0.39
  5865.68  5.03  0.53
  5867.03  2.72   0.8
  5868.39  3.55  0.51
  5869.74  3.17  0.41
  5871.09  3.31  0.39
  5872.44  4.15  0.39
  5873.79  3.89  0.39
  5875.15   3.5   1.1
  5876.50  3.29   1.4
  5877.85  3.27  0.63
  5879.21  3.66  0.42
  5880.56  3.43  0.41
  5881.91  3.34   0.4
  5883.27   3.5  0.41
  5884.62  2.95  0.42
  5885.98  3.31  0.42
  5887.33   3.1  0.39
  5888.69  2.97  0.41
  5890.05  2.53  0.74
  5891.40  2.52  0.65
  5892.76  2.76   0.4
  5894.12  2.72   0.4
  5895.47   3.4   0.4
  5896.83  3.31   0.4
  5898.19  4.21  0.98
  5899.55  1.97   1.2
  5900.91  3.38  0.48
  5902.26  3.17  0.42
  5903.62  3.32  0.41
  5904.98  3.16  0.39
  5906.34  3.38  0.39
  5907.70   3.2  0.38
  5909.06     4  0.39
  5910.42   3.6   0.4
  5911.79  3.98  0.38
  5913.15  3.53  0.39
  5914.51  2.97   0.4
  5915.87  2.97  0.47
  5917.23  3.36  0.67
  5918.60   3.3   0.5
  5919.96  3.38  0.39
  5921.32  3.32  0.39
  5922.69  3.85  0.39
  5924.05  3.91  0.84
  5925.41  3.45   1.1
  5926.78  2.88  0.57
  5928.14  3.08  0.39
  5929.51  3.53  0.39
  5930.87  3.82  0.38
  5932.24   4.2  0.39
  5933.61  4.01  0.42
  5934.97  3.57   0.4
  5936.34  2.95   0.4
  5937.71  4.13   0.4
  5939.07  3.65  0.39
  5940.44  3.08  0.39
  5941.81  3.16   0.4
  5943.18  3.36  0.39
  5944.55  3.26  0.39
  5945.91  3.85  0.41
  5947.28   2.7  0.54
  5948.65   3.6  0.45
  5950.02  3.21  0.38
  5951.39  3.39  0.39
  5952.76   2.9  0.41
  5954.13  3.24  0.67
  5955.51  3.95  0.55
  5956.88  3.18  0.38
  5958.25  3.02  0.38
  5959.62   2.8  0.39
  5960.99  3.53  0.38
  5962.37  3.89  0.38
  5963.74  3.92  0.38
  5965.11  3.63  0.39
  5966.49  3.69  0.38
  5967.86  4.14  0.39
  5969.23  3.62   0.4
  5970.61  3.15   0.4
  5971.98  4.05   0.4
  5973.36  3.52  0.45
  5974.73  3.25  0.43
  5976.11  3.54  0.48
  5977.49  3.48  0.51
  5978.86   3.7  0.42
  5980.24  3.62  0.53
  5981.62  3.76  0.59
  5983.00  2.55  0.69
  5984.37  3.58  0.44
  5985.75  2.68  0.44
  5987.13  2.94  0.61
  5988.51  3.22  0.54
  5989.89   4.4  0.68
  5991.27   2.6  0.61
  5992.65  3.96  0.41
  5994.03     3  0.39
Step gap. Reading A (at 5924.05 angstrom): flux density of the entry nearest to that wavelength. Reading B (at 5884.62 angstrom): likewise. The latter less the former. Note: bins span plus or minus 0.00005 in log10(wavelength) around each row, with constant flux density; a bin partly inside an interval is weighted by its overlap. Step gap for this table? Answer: -1.0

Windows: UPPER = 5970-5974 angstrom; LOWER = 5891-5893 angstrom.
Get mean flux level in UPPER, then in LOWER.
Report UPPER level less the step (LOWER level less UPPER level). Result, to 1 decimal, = 4.5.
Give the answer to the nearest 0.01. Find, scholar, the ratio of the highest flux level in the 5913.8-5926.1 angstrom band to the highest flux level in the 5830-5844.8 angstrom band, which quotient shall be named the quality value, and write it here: 0.98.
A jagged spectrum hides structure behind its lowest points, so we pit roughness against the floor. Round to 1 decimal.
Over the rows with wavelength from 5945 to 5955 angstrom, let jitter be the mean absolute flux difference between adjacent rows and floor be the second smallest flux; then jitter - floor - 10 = -12.3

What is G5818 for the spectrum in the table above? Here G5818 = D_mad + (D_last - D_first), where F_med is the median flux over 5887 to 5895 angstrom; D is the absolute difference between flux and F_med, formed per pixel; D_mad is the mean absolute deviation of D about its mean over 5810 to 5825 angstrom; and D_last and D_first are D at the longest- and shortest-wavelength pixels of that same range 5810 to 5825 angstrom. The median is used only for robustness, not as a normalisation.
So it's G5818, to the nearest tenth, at 1.6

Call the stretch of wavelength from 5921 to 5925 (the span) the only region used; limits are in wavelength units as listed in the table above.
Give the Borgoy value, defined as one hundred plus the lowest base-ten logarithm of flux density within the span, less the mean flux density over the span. 96.8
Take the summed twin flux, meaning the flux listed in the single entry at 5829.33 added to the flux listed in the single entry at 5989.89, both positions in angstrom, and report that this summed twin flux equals 7.4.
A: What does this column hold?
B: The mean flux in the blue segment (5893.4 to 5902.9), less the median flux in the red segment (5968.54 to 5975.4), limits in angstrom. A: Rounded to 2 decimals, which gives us -0.35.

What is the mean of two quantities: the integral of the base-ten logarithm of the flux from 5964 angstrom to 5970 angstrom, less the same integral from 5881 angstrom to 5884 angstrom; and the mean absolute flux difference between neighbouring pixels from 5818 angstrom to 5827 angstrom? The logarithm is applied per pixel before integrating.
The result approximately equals 1.2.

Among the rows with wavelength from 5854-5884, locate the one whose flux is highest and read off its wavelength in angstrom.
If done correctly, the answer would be 5865.68 angstrom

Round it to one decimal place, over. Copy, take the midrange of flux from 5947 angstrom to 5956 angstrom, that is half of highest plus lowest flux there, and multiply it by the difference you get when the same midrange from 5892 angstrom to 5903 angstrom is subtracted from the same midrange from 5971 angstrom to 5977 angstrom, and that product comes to 1.9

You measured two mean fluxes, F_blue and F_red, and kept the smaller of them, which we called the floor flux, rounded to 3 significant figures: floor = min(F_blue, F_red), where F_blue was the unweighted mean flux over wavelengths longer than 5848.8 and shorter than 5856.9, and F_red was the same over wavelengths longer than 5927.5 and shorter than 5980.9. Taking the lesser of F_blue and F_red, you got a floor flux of 3.46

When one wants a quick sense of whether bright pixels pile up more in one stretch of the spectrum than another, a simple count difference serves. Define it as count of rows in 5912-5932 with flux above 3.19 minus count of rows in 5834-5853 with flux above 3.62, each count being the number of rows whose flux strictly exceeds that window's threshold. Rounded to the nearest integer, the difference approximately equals 2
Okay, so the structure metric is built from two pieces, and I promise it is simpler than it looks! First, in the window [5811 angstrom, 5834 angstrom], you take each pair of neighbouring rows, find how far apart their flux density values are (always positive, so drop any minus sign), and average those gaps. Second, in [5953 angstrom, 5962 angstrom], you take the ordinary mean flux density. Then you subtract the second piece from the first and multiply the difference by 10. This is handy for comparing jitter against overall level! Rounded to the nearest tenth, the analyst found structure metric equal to -28.3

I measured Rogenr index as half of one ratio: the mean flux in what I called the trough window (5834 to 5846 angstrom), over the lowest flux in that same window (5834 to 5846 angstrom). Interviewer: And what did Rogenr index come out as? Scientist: 0.53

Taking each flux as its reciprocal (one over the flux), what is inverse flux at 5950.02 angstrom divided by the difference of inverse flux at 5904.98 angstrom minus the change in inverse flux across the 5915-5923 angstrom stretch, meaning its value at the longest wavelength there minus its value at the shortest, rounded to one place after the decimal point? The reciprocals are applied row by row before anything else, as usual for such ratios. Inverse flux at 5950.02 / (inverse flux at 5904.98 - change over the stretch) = 0.8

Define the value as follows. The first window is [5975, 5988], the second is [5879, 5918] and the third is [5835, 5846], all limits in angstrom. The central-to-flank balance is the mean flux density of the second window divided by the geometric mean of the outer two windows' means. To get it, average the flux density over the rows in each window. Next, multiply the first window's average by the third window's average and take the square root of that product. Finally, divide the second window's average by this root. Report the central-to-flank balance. 0.93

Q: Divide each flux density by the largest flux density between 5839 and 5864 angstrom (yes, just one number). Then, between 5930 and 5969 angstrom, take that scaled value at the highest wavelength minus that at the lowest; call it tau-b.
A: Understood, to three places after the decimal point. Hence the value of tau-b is 0.074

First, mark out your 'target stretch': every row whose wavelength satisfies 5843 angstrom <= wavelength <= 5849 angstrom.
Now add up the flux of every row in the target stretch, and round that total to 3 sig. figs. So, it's 15.3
